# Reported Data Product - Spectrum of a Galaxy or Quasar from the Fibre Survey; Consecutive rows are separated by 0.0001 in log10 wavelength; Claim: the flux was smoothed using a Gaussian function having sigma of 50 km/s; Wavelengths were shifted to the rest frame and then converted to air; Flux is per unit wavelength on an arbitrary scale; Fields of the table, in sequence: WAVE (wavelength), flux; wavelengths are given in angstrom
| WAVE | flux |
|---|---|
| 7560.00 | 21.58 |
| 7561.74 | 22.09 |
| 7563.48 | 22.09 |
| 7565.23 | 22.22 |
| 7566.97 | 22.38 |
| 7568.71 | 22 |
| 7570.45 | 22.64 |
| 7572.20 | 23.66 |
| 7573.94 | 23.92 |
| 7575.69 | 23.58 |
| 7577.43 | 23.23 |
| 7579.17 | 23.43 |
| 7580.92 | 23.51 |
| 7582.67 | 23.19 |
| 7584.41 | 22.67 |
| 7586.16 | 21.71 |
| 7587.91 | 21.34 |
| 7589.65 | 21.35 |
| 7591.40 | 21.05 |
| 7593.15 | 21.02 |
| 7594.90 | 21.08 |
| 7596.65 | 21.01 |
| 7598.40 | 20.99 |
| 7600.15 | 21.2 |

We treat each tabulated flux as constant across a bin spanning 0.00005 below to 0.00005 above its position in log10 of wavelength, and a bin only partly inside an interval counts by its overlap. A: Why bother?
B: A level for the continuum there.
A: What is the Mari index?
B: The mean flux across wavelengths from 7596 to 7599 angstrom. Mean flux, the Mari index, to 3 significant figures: 21.0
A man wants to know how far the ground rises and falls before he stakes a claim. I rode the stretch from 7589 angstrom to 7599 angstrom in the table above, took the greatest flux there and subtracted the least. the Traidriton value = 0.36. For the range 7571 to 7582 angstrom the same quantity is 0.69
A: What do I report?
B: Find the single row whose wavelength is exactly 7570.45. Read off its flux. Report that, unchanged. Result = 22.64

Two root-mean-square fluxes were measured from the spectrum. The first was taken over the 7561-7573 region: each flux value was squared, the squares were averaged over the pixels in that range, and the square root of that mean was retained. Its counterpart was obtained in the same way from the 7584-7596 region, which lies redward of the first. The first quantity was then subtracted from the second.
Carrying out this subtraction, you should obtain -1.0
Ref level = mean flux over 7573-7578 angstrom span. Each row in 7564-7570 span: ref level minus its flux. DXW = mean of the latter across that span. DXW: 1.4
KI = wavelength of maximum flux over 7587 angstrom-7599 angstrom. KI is 7589.65 angstrom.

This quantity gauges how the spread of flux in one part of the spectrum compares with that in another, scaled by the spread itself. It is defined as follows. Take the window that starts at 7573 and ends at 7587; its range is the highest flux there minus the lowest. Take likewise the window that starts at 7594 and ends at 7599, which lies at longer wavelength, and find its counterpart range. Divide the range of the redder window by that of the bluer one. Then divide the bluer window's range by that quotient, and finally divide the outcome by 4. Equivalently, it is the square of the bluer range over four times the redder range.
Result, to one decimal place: 13.6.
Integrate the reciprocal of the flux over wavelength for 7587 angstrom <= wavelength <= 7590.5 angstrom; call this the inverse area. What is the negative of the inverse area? -0.16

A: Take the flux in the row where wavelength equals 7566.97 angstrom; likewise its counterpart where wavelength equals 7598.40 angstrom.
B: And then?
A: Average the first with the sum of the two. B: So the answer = 32.9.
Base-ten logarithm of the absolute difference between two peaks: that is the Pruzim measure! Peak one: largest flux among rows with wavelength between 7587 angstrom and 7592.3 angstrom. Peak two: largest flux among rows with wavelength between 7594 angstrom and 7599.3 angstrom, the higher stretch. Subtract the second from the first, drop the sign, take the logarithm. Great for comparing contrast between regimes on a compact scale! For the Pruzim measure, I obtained -0.6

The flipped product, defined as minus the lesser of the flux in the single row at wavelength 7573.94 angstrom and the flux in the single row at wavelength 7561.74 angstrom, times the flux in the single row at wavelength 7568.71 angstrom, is -486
